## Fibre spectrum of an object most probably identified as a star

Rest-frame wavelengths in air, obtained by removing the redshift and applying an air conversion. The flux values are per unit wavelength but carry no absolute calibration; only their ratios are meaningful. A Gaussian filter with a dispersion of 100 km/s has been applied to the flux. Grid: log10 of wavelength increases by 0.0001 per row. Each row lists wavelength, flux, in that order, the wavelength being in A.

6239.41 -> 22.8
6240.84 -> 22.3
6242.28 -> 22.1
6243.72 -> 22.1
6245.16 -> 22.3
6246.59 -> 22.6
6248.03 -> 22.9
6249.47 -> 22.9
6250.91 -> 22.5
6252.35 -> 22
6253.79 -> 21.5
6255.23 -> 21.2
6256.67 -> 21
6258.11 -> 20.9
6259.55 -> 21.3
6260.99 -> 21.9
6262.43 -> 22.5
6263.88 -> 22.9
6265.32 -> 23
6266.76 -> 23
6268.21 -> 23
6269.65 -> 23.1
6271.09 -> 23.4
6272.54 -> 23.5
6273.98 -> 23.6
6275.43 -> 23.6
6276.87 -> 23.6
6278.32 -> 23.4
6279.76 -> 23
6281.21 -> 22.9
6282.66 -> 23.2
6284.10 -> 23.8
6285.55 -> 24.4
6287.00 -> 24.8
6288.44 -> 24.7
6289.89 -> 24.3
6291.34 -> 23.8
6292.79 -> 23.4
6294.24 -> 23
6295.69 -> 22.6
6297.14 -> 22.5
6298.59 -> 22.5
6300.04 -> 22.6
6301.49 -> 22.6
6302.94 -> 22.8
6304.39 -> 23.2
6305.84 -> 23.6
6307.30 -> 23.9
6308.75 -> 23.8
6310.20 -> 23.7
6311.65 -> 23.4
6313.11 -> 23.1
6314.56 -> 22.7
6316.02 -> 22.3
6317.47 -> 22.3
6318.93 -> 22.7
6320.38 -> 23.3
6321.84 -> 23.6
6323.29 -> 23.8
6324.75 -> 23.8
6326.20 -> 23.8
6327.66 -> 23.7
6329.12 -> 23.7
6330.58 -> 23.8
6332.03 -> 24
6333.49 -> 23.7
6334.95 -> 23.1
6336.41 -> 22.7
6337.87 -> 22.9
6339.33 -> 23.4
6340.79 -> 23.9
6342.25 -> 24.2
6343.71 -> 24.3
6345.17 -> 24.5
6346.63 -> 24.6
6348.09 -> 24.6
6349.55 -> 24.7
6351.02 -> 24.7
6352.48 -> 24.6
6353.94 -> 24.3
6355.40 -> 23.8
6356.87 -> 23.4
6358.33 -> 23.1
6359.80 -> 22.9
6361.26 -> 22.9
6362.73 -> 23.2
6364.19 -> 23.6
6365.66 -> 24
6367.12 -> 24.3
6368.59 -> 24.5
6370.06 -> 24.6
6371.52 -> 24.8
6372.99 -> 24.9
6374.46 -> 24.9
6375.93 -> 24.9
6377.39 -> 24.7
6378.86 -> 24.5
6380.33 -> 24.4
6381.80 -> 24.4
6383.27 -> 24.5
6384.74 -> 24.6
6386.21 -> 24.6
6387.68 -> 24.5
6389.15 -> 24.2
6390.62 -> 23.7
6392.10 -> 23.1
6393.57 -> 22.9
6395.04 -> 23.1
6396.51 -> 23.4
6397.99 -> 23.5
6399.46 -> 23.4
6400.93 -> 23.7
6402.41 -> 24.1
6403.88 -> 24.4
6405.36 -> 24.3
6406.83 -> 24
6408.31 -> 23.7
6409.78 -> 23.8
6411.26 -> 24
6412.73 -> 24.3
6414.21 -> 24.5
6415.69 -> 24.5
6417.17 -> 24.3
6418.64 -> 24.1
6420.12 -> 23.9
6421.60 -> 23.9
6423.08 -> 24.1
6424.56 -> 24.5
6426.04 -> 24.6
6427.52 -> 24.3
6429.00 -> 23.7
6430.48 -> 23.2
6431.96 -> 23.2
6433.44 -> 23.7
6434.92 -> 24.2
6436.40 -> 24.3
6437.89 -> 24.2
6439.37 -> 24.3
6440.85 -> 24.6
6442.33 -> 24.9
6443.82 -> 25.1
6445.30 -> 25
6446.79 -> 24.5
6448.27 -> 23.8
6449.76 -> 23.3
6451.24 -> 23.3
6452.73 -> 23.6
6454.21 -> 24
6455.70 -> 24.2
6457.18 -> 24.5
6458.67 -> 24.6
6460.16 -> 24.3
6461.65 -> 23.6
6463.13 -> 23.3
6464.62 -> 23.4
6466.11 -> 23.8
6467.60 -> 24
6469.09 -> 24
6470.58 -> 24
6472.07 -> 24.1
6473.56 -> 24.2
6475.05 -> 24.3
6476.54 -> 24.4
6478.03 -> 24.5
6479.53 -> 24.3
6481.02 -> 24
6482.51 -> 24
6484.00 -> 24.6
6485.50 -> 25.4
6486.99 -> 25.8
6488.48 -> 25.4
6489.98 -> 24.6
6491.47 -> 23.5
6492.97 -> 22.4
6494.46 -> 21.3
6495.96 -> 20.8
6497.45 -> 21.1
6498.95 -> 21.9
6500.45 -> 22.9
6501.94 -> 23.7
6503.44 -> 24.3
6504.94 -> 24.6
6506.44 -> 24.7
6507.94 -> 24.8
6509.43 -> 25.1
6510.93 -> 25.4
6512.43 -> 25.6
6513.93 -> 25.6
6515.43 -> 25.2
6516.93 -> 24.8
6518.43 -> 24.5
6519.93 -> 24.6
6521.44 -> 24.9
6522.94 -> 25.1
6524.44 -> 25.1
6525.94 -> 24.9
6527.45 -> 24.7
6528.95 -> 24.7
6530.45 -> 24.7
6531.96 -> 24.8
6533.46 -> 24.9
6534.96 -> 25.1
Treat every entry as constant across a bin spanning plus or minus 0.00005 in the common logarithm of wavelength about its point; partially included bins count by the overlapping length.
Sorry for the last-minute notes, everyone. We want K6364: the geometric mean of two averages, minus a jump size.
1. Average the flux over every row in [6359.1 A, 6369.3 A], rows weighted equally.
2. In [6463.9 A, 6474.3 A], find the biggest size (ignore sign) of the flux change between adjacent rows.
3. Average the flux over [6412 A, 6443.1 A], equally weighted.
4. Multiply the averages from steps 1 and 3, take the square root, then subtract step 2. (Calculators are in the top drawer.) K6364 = 23.5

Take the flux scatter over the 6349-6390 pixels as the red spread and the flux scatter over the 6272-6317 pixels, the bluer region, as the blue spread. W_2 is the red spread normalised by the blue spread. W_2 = 0.95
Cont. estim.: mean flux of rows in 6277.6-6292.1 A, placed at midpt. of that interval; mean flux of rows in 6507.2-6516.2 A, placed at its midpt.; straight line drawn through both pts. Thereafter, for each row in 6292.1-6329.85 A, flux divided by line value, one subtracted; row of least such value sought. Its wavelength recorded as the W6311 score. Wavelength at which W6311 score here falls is 6317.47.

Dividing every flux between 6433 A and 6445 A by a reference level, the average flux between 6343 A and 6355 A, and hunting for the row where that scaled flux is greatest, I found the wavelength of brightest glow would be 6443.82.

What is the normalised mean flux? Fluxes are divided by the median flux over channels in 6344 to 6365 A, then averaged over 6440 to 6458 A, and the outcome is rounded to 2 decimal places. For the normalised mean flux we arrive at 1.01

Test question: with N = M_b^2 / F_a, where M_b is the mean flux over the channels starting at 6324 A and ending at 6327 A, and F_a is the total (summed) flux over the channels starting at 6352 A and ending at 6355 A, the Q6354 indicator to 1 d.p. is 11.6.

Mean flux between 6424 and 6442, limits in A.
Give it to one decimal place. 24.1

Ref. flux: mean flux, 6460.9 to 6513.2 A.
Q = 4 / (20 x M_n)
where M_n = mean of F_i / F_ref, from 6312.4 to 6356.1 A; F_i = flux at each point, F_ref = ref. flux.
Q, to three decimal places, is 0.202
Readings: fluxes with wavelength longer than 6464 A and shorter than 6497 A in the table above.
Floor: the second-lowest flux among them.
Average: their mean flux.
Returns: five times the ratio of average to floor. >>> 5.62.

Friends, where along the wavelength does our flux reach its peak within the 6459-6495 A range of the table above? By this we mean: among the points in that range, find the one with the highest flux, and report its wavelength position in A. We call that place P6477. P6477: 6486.99 A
